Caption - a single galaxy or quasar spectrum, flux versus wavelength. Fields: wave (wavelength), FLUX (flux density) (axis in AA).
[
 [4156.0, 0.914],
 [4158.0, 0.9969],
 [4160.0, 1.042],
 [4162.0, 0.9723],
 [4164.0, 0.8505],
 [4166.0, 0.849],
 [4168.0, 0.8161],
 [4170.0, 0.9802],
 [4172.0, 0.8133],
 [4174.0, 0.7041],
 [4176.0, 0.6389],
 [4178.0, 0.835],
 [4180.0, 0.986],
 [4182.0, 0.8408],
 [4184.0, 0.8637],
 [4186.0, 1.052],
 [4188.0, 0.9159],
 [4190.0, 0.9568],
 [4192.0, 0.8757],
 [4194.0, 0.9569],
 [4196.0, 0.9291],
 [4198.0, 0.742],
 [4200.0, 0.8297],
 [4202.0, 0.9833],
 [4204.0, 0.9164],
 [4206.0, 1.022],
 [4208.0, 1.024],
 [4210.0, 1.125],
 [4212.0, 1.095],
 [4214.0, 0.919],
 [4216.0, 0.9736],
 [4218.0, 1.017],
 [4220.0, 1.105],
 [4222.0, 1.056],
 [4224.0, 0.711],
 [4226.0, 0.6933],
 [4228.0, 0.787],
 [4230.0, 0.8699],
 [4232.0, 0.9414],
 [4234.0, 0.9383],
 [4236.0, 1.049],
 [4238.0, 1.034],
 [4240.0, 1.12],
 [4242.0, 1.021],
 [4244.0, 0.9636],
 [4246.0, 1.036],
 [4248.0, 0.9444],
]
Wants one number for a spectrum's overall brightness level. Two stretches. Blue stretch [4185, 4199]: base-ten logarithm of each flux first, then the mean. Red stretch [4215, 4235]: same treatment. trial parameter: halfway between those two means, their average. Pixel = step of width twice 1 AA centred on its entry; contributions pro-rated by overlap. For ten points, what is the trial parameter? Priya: -0.043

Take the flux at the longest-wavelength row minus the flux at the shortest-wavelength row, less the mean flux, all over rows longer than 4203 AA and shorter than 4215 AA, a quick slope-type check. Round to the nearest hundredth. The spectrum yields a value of -1.01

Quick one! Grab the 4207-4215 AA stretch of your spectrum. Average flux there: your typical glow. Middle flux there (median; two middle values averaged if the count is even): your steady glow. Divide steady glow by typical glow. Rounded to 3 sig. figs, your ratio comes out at 1.02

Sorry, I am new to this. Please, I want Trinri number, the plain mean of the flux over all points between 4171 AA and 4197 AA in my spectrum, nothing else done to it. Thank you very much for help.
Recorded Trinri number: 0.874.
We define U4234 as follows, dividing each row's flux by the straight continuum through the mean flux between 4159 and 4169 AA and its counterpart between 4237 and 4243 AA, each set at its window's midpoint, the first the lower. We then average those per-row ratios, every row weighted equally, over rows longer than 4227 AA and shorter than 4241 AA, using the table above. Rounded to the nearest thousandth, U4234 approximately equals 0.919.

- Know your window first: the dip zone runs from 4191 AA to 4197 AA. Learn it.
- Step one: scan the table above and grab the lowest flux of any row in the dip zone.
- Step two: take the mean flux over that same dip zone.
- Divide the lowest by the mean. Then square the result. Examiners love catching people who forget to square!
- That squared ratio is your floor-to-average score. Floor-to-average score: 0.90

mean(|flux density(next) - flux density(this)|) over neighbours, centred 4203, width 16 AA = 0.101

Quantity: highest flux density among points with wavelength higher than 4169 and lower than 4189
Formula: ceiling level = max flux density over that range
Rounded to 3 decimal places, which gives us 1.052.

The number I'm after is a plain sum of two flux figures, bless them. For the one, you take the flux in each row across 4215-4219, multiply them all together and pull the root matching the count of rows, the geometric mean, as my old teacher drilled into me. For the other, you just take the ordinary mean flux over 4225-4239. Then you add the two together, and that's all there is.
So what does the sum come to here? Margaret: 1.90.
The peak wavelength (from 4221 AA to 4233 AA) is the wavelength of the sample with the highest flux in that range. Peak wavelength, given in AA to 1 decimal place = 4222.0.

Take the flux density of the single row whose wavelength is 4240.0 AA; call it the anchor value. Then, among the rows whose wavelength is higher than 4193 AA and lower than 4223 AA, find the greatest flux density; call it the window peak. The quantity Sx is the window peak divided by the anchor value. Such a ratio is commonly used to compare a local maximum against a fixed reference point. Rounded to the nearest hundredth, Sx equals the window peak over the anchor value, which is 1.00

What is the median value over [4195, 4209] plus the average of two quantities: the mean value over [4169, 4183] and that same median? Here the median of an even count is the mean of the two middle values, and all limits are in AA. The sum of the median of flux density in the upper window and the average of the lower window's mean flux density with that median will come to 1.81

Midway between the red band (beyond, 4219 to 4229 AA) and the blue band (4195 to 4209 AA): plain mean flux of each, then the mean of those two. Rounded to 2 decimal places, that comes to 0.90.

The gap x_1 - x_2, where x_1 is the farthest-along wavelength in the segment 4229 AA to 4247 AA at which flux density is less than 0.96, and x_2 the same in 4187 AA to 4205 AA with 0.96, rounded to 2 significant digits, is 30 AA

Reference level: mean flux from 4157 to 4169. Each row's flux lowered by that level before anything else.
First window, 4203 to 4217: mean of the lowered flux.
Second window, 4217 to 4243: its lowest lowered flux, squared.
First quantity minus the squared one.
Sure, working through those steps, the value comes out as 0.04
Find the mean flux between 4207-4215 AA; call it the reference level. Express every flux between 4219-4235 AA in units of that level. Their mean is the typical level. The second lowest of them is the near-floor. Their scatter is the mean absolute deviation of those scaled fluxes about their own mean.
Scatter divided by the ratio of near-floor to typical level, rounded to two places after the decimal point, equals 0.15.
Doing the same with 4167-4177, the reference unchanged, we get 0.10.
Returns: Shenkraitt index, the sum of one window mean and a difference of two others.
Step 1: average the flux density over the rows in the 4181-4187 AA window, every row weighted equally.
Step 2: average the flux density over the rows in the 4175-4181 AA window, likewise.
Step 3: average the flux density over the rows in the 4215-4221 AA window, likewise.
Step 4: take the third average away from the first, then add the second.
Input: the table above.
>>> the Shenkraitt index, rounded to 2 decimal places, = 0.71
